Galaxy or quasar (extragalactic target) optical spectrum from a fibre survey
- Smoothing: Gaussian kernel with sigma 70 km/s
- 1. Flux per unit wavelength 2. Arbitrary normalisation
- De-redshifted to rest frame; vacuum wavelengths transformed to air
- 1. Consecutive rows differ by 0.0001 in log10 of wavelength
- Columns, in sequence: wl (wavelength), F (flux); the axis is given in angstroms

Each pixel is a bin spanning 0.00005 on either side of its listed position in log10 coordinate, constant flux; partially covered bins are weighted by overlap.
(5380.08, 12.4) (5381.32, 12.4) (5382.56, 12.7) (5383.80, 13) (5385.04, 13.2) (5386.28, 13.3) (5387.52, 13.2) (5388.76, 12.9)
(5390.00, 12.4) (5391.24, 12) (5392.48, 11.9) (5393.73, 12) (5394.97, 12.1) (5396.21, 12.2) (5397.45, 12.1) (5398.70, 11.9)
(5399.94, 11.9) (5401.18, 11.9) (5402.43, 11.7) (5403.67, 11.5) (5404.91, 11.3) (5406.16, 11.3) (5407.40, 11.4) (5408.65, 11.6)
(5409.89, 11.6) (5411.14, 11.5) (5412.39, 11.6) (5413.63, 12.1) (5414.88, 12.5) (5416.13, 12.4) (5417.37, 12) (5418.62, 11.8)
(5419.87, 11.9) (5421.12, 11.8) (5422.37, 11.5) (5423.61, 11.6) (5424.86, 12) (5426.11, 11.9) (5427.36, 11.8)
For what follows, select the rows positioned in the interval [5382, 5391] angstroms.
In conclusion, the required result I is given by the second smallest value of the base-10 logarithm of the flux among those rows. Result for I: 1.10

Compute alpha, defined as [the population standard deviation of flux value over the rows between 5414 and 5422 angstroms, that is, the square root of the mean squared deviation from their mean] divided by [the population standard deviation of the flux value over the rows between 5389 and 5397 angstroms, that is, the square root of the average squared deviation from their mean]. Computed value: 1.7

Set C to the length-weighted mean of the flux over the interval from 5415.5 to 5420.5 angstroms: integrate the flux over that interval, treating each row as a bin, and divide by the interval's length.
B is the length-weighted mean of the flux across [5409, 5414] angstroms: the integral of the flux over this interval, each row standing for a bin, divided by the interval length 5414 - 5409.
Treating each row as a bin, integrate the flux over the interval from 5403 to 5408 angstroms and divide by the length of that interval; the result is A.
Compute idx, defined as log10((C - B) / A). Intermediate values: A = 11.4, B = 11.7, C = 12.0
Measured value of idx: -1.5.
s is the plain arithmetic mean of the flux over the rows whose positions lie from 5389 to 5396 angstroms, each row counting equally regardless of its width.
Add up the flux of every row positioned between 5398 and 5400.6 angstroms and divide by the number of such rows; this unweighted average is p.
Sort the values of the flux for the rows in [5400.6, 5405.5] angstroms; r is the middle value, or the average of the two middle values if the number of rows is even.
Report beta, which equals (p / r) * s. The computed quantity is 12.4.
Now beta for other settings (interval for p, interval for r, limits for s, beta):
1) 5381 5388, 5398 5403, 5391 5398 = 13.1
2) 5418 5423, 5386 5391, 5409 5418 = 10.8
